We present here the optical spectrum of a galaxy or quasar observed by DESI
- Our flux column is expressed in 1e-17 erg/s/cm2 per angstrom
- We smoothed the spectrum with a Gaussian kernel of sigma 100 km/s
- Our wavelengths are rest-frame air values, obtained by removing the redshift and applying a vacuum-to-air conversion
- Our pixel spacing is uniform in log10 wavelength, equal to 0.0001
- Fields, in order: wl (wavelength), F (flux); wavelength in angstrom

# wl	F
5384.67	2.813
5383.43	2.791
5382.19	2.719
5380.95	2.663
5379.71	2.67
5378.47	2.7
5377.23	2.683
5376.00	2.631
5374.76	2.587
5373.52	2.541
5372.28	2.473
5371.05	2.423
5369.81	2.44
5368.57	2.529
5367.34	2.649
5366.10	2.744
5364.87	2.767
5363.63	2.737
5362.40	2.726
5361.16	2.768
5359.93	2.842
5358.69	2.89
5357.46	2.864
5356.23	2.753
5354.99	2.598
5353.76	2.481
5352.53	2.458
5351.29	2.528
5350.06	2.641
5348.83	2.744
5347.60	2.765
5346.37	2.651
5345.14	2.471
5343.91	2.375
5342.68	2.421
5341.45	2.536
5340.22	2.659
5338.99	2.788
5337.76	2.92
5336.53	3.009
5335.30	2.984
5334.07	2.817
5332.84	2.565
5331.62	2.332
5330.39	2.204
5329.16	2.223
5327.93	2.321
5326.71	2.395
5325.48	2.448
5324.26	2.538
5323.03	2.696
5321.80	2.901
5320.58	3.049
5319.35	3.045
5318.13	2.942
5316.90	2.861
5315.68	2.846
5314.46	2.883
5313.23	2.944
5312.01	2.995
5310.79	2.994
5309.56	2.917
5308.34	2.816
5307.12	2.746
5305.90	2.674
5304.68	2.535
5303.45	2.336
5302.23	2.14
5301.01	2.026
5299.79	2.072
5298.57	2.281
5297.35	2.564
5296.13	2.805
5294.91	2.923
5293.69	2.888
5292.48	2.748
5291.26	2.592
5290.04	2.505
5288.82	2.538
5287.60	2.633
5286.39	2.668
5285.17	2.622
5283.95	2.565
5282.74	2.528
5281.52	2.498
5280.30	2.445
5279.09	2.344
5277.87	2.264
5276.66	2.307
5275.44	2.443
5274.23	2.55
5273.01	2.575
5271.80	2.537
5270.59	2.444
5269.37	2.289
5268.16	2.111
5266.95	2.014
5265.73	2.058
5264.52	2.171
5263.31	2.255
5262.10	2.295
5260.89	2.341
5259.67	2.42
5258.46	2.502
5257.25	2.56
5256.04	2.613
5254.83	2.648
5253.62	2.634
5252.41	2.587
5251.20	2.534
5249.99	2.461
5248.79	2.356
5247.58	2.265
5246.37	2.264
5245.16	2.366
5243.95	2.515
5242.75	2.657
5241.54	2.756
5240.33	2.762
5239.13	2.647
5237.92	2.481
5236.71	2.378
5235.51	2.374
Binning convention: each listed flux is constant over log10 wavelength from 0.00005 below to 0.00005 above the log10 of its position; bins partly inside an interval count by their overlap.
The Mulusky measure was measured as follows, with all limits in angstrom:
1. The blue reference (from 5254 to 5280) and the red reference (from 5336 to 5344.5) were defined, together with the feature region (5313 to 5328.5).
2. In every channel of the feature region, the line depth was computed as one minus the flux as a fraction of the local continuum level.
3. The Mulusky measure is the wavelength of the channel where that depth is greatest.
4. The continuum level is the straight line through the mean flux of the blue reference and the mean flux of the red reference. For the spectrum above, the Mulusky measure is 5327.93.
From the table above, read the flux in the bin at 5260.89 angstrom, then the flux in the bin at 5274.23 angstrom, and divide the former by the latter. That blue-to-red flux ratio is 0.92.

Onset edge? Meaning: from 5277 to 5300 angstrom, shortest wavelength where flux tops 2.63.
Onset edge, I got 5286.39 angstrom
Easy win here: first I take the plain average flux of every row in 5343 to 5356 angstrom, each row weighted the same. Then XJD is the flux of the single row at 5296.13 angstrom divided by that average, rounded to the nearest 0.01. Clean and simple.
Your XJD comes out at 1.09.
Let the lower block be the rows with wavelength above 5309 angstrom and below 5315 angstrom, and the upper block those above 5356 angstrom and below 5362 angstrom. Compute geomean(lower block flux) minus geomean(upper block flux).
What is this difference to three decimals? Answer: 0.123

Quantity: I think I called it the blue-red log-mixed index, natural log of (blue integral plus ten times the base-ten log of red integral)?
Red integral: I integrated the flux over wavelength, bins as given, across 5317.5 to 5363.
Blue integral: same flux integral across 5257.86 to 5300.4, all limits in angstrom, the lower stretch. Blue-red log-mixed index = 4.8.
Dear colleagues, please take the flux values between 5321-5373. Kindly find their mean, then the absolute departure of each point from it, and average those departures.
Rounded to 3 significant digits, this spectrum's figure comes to 0.174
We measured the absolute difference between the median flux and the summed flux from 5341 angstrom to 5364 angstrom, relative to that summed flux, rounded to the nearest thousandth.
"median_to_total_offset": 0.947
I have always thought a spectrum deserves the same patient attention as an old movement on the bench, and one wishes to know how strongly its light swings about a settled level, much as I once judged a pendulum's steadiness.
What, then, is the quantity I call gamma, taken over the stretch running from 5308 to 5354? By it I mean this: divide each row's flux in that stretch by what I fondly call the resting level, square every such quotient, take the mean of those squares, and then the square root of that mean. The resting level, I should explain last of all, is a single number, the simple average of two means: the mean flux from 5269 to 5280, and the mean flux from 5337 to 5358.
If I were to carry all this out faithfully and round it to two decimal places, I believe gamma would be 1.07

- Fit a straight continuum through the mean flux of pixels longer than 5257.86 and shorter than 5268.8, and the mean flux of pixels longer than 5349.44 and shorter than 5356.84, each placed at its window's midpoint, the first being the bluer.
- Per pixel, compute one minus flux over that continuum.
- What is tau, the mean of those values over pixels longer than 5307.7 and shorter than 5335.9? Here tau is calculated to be -0.110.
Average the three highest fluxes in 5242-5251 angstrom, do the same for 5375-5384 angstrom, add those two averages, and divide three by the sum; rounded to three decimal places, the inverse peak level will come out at 0.568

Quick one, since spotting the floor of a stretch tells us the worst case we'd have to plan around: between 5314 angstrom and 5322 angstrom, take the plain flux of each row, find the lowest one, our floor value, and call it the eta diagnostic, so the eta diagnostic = 2.846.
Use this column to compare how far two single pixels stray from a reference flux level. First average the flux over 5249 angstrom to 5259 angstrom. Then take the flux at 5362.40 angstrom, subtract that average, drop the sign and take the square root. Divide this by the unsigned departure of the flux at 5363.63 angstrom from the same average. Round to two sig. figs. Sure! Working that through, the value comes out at 2.3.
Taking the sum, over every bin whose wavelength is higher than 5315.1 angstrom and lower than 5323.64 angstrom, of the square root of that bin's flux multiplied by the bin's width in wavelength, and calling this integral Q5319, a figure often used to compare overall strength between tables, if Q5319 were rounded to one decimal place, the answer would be 14.6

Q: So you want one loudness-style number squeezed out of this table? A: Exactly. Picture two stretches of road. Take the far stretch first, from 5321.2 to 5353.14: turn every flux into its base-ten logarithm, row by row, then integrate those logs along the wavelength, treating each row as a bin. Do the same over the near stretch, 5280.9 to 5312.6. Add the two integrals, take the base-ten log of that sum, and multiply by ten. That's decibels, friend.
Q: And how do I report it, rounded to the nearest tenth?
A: 14.2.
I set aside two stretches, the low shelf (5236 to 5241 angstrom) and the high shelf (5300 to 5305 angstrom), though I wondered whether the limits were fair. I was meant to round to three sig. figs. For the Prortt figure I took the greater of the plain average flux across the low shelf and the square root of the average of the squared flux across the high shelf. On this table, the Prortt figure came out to 2.57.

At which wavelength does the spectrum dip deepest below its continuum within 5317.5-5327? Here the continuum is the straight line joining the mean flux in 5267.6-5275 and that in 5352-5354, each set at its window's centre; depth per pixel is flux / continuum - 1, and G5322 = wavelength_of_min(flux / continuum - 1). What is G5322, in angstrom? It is 5326.71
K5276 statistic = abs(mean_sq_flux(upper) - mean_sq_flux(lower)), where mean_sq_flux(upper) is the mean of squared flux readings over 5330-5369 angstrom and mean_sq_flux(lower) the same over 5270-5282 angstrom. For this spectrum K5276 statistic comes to 1.2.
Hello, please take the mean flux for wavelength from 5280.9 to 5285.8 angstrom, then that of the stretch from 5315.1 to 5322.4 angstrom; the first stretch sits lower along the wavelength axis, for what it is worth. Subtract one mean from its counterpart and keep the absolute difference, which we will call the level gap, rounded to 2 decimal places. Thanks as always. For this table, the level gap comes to 0.39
